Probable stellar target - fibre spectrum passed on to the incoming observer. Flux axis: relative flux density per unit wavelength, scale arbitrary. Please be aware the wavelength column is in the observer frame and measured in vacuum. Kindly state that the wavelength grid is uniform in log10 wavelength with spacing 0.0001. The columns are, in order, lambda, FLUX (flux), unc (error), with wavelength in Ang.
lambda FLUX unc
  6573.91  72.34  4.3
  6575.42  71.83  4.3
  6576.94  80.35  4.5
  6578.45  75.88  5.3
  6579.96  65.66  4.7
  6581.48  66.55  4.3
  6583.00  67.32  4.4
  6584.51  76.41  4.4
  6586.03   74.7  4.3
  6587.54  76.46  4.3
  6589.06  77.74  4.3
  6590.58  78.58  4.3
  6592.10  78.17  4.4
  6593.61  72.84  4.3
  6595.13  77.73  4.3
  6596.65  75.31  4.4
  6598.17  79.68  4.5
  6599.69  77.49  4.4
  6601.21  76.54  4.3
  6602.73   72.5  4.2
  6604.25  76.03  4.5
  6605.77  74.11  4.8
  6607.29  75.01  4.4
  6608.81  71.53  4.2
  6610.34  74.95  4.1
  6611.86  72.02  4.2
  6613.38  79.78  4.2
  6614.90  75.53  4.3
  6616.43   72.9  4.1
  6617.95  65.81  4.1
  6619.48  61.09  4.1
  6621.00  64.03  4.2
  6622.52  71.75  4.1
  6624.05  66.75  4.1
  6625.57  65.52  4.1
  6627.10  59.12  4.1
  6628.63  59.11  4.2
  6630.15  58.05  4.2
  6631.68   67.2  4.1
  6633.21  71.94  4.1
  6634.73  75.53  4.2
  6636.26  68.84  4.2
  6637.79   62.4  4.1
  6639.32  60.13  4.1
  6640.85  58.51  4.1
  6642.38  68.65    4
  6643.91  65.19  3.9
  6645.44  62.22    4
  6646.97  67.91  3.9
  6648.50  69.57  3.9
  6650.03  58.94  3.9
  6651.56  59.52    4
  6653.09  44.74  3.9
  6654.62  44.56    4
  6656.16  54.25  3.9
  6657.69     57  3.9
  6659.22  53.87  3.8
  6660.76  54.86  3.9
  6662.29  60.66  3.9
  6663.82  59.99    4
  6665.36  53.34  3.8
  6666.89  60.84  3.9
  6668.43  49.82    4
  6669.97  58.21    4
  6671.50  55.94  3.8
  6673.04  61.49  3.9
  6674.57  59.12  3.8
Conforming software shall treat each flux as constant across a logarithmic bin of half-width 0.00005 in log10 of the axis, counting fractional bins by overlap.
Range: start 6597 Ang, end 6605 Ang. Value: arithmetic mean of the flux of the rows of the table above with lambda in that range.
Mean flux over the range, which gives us 76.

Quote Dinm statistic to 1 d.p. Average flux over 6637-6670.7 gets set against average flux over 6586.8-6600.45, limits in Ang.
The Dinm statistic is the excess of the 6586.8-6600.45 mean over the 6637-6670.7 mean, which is 18.7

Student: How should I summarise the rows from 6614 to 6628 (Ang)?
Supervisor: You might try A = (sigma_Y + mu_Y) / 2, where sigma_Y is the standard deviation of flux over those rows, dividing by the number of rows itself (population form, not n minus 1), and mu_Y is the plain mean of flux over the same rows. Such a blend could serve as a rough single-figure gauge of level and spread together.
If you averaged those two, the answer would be 36.1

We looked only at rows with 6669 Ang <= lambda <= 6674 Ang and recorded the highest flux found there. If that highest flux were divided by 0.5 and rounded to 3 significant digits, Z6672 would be 123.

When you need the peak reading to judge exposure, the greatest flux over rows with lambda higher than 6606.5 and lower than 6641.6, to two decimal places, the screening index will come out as 79.78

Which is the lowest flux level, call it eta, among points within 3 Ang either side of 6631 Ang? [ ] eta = 58.05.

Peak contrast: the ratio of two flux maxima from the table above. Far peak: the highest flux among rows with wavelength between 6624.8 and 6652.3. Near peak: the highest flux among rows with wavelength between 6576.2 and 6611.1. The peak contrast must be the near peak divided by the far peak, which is 1.06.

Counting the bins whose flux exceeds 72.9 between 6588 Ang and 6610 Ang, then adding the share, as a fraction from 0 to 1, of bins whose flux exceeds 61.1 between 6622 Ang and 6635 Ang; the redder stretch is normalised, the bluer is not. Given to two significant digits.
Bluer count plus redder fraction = 12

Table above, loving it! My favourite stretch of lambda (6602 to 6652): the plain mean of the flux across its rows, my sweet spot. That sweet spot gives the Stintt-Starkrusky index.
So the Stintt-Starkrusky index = 68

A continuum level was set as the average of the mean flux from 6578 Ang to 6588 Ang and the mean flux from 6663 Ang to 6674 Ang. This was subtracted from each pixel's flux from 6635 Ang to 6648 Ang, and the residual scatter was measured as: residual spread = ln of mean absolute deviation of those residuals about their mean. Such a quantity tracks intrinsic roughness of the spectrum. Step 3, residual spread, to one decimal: 1.2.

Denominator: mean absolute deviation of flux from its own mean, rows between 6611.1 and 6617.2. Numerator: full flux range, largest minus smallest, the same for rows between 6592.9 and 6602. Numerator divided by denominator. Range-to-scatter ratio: 2.6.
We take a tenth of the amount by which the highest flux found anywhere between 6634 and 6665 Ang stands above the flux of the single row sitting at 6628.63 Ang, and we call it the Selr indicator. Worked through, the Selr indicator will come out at 1.6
